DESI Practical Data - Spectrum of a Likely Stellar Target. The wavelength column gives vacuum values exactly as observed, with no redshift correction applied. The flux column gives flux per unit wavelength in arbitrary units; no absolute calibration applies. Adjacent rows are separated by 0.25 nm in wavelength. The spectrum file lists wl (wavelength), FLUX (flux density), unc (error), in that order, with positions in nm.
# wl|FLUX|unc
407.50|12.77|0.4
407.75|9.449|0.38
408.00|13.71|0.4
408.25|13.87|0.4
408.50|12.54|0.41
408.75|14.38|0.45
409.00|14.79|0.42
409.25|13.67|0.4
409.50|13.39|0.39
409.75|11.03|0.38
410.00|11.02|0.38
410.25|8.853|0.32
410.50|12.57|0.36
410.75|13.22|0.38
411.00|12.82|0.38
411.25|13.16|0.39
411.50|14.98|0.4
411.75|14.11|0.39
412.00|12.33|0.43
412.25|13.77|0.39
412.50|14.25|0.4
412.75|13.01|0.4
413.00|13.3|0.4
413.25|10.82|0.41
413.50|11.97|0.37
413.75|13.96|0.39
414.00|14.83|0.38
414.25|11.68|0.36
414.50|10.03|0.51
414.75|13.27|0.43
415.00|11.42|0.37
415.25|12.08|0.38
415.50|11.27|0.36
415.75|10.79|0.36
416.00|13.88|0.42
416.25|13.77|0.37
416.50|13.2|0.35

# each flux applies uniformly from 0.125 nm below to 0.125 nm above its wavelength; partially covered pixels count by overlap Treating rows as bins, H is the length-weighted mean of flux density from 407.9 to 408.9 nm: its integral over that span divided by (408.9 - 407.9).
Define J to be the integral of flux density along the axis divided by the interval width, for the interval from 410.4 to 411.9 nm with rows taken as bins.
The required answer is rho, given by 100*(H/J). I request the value 101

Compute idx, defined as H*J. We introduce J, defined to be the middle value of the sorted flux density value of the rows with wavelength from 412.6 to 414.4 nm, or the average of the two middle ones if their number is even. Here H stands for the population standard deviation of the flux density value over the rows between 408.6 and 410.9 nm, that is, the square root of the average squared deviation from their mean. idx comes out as 23.4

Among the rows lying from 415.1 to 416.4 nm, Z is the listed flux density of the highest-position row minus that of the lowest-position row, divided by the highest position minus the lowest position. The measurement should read 1.7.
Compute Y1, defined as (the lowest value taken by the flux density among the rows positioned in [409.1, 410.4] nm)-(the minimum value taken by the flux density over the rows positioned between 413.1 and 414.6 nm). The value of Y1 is -1.2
